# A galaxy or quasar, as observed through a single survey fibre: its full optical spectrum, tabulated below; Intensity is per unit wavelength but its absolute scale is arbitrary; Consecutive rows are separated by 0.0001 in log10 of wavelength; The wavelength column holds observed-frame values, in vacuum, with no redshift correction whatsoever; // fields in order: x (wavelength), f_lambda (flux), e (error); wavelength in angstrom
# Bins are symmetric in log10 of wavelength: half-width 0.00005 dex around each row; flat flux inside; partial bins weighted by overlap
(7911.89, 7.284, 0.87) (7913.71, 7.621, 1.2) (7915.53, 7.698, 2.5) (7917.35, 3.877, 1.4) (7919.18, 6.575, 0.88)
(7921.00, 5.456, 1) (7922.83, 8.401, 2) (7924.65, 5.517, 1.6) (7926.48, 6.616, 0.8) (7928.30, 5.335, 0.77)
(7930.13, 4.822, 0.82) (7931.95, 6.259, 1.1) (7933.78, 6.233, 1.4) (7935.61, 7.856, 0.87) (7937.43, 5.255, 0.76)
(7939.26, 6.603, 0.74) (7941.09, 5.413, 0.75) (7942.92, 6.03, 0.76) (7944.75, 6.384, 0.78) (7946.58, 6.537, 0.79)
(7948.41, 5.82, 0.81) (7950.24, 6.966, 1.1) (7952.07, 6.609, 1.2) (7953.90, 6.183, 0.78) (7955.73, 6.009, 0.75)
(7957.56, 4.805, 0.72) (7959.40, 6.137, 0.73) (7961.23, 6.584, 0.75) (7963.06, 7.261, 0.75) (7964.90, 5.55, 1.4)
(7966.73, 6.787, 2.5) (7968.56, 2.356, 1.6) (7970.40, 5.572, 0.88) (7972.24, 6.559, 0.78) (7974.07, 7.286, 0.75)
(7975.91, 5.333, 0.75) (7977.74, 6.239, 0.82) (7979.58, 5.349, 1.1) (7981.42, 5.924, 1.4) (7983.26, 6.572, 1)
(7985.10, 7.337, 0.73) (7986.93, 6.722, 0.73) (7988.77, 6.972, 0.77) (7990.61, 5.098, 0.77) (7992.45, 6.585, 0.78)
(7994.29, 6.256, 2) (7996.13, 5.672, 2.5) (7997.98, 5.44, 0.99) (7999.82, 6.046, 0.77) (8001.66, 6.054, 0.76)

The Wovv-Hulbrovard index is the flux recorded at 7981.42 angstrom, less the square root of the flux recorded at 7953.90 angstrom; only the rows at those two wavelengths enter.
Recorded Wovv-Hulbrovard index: 3.4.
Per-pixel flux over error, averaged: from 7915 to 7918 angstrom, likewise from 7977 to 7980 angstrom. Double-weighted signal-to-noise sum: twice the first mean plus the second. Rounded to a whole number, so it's 12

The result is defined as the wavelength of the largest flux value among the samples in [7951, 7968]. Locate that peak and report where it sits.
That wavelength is 7963.06 angstrom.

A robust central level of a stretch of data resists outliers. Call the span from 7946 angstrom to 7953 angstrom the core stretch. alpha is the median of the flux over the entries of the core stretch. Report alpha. 6.6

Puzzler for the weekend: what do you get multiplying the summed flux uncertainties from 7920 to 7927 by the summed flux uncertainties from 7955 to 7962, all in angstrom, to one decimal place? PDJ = 15.9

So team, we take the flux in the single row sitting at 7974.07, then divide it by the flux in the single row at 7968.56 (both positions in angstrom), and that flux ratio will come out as 3.09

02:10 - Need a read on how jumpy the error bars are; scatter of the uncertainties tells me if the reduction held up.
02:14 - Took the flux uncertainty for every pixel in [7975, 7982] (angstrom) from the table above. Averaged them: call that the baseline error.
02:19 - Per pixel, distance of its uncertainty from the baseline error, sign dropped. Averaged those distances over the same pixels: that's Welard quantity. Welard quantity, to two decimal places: 0.23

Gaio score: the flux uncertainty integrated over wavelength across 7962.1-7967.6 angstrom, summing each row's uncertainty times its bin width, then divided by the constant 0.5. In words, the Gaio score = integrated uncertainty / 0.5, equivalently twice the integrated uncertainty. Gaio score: 17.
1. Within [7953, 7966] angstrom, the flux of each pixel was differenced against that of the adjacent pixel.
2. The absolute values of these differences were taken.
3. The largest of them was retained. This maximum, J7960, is 1.7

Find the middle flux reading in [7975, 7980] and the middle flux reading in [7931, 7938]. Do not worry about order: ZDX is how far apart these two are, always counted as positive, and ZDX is 0.9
